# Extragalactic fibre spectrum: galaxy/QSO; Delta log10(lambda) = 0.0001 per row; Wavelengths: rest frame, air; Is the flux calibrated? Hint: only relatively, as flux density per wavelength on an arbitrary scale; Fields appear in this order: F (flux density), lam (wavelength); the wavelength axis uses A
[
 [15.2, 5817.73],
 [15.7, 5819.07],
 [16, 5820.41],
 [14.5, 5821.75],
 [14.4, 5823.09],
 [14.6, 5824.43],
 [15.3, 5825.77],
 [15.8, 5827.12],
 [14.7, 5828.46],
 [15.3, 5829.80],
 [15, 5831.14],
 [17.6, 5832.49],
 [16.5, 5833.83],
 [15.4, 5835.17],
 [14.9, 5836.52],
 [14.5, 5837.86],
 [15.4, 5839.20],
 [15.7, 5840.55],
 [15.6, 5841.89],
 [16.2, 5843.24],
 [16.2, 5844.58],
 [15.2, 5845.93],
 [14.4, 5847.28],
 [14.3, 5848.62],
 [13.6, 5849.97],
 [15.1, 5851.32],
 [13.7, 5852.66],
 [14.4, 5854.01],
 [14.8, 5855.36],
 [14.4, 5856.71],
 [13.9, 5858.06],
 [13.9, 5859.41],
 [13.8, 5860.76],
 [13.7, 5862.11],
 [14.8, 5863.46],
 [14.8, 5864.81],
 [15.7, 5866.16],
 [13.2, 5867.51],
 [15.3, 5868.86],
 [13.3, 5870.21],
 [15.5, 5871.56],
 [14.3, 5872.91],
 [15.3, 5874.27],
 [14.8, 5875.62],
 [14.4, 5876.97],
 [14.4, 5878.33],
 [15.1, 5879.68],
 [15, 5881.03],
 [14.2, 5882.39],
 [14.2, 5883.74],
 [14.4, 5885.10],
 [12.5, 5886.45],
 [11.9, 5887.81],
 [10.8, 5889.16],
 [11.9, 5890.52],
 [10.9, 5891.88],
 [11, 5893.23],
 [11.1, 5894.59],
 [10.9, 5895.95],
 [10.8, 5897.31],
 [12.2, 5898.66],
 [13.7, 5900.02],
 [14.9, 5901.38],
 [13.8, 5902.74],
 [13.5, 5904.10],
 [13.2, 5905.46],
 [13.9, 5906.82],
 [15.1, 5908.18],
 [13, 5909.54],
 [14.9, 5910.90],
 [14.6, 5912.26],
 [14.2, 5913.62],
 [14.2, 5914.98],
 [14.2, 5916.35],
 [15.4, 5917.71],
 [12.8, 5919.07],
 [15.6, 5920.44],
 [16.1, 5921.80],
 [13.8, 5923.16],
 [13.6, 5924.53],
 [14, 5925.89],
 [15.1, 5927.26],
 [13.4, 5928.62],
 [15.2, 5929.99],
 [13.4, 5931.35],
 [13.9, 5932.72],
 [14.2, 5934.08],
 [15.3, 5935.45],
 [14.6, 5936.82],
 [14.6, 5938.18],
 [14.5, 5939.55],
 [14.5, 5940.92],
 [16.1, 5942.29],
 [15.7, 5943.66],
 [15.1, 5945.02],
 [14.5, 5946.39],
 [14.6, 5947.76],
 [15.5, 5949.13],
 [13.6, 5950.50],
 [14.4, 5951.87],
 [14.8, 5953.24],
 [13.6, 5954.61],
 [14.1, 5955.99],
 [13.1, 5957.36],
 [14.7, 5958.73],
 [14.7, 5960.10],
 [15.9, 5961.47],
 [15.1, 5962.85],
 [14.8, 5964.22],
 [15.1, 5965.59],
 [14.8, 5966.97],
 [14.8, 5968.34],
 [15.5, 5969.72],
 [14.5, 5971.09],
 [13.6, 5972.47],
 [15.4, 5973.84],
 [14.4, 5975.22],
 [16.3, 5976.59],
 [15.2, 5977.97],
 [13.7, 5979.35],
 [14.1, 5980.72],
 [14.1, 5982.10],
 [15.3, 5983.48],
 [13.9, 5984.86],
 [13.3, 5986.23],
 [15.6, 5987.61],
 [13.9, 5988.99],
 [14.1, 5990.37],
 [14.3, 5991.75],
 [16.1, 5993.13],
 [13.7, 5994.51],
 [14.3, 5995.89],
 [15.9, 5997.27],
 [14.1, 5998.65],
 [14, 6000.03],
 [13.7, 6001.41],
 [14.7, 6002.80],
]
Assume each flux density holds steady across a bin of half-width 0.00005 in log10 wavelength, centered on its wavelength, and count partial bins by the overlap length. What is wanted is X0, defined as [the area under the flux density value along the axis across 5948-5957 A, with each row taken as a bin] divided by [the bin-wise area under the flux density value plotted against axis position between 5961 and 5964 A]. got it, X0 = 2.8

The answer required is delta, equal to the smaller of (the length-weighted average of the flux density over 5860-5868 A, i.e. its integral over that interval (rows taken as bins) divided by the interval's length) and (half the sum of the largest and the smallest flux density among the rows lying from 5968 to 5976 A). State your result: 14.4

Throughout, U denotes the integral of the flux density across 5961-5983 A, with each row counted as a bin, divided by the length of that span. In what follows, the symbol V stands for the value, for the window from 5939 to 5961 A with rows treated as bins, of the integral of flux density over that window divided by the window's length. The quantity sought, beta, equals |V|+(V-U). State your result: 14.4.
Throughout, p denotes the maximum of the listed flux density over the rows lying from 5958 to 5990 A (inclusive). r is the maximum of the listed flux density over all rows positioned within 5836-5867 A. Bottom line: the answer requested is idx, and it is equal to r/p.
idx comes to 0.99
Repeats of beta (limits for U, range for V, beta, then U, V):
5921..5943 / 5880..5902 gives 10.6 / 14.5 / 12.6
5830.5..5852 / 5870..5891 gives 12.5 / 15.4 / 13.9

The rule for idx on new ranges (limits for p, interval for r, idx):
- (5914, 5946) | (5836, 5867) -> 1.01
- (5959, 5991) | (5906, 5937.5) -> 0.99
